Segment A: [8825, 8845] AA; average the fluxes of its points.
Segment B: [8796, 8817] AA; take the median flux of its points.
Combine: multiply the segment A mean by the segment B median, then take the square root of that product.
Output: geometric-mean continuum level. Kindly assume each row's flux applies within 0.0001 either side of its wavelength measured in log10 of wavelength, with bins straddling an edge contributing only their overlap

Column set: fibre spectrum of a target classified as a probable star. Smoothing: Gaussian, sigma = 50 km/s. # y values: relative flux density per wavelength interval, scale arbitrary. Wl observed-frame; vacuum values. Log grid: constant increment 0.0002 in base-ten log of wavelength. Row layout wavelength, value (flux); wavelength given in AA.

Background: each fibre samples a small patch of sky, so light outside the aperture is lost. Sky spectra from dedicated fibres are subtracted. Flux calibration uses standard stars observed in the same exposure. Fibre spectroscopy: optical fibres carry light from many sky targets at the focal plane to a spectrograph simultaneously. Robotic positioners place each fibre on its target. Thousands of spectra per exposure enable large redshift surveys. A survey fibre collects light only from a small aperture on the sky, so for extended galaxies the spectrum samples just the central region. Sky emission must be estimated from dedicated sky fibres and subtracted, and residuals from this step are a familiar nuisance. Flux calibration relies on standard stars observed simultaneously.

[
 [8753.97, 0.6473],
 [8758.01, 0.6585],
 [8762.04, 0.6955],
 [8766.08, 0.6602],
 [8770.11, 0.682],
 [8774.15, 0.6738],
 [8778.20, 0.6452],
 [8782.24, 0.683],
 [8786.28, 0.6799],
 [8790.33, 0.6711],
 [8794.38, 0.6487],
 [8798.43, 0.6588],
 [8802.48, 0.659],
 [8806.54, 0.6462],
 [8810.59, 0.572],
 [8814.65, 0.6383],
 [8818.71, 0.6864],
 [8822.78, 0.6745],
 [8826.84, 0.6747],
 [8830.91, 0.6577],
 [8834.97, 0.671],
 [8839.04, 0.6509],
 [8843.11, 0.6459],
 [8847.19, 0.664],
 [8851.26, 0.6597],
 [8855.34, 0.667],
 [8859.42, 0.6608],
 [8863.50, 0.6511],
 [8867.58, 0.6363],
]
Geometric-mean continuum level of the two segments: 0.653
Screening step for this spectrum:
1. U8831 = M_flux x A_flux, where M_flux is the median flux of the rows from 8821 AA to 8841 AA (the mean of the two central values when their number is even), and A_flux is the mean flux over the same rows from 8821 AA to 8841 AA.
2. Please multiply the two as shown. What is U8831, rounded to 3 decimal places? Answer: 0.447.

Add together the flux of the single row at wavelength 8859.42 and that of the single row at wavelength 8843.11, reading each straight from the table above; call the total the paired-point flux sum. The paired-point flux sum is 1.31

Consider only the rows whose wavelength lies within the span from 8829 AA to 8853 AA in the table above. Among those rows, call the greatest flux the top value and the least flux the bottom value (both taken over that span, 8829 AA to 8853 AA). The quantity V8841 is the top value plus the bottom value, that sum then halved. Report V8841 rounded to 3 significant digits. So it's 0.658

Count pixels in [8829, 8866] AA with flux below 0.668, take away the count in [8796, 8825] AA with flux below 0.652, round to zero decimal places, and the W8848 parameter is 5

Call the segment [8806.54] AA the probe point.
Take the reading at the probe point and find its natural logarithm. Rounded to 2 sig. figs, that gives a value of -0.44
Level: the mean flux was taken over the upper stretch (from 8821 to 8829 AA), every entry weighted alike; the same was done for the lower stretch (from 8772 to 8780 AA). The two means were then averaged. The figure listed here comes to 0.667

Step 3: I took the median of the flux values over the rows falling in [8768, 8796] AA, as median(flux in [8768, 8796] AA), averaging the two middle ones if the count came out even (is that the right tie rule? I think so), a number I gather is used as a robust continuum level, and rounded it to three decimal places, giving 0.674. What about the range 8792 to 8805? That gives 0.659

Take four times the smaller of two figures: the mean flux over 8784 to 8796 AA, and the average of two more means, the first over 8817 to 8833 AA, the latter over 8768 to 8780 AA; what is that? 2.67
